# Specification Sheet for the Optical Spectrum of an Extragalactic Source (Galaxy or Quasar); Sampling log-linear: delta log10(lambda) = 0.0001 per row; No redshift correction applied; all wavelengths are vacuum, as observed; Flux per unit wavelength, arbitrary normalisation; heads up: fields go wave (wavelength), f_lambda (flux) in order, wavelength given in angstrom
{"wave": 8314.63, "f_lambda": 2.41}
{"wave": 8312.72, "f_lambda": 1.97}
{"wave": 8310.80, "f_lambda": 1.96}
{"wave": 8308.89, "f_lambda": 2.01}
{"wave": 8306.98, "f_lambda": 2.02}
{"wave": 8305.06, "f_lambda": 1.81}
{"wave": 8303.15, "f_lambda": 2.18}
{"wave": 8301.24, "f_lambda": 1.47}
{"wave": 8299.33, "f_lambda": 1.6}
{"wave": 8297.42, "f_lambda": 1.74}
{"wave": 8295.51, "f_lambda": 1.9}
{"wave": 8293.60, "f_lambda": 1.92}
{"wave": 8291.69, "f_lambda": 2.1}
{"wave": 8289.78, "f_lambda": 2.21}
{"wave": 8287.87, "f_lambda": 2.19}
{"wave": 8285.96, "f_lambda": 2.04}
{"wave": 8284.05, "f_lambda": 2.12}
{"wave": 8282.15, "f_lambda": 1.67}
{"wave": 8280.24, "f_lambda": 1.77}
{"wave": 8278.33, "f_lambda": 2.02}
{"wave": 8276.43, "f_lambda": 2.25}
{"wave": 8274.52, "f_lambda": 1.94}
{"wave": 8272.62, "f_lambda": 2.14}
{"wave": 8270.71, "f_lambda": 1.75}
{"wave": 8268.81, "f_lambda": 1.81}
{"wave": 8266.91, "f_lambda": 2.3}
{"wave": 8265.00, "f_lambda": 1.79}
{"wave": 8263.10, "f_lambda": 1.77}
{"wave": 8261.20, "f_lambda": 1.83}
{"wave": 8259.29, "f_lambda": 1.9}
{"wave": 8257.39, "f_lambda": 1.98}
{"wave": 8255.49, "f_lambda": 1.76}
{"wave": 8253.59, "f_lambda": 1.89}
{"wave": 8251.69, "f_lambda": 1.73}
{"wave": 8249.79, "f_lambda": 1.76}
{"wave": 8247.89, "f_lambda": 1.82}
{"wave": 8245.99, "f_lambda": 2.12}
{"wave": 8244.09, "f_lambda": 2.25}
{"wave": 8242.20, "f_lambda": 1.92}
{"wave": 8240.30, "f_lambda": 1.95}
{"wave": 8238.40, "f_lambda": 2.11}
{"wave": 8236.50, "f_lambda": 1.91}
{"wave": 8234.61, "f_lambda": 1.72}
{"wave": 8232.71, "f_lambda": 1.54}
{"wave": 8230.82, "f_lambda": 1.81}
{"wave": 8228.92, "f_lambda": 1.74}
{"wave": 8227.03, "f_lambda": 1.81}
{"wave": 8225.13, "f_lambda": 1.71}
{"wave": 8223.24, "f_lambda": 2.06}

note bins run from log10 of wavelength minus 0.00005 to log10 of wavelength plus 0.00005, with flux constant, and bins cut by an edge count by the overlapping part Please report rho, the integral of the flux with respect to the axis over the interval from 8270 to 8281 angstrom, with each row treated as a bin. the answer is 22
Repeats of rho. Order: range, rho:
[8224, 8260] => 67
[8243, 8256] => 25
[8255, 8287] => 62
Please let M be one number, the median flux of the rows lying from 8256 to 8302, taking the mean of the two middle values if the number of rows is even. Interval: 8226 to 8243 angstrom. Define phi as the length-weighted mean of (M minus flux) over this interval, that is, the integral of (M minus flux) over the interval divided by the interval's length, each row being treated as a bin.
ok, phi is 0.077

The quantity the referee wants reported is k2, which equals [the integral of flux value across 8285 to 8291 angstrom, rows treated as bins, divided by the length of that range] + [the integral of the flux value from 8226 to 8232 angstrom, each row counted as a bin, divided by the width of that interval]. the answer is 3.92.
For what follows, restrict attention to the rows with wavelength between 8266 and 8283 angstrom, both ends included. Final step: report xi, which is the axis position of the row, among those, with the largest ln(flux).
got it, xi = 8266.91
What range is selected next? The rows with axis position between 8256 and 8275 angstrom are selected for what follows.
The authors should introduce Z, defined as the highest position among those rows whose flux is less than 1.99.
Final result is 8274.52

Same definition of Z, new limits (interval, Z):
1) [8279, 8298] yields 8297.42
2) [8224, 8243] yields 8242.20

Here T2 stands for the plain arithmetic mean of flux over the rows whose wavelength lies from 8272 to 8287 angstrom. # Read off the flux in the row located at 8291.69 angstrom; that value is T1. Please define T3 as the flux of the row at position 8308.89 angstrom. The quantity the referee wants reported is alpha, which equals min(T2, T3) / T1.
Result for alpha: 0.95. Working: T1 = 2.1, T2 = 1.99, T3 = 2.01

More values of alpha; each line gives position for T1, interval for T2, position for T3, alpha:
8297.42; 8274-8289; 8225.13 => 0.98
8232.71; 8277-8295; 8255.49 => 1.14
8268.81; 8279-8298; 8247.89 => 1.01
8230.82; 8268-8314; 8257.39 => 1.07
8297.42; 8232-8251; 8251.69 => 0.99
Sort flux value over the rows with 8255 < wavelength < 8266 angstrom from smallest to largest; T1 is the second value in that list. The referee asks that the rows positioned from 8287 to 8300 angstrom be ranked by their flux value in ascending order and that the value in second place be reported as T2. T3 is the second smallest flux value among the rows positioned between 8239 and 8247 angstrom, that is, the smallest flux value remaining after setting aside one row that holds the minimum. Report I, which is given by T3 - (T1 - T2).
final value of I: 1.92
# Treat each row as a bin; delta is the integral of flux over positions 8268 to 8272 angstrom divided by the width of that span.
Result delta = 1.8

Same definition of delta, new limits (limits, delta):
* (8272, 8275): 2.0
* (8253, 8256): 1.8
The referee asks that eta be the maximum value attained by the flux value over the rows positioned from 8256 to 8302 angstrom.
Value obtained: 2.3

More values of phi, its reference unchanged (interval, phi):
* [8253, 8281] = -0.018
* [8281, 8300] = -0.042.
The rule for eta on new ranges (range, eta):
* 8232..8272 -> 2.3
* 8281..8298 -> 2.21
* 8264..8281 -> 2.3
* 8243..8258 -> 2.25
